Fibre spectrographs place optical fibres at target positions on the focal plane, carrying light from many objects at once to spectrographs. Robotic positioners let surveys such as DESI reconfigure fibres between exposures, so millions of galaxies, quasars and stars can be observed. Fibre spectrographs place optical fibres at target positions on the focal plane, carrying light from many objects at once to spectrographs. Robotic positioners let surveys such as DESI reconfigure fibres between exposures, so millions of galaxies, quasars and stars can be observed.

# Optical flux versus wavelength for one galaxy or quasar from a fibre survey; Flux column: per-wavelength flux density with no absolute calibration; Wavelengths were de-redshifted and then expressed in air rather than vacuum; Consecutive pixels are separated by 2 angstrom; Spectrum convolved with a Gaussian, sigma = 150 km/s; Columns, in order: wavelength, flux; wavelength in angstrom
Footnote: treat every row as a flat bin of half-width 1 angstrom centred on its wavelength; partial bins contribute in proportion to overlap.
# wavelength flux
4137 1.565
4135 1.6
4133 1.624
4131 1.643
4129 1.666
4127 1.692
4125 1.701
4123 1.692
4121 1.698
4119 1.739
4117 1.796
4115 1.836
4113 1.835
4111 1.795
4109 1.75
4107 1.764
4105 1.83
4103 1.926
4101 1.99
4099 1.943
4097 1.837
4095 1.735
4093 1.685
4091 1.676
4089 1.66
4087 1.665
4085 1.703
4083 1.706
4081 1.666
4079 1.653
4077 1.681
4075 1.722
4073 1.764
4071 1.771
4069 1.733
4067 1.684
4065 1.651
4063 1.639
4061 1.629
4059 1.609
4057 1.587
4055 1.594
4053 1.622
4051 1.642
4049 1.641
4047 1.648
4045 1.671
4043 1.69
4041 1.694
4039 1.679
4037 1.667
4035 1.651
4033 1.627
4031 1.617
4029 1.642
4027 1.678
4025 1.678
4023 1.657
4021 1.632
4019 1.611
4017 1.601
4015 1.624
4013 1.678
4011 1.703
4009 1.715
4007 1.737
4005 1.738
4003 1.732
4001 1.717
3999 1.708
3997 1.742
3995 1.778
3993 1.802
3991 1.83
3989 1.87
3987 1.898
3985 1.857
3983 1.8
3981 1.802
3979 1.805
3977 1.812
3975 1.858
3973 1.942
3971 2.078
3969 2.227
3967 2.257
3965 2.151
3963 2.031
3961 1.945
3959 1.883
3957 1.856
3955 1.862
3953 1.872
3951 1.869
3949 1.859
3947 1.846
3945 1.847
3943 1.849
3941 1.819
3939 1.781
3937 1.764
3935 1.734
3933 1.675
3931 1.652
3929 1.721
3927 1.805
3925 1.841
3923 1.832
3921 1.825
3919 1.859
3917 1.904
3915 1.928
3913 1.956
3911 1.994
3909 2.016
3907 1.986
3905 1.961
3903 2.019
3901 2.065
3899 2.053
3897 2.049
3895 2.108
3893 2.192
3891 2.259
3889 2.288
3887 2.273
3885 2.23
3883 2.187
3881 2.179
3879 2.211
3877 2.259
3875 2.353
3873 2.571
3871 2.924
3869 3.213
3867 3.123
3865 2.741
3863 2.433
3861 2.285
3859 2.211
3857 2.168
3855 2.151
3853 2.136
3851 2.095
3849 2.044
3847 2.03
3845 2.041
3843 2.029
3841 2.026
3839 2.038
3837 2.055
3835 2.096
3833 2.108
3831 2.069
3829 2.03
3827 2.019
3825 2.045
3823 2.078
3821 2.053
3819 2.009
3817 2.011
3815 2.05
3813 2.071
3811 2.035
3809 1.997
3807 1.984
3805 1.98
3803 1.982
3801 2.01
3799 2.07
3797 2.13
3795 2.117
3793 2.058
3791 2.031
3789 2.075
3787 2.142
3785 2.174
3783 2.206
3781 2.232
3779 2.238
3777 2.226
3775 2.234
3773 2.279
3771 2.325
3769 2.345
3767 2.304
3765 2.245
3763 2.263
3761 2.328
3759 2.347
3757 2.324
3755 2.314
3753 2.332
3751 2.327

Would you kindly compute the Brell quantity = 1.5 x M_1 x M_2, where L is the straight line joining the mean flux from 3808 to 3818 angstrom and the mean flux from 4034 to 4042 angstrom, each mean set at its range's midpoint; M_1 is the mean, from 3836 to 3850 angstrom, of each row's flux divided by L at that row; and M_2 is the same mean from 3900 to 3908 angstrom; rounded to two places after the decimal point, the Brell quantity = 1.64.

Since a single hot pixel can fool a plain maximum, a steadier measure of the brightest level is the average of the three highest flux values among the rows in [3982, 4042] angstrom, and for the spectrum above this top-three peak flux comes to 1.9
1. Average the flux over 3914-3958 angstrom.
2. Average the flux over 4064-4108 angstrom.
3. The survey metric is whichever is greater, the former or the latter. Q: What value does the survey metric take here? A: 1.82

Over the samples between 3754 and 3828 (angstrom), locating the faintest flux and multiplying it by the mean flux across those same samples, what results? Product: 4.2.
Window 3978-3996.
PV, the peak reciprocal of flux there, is 0.56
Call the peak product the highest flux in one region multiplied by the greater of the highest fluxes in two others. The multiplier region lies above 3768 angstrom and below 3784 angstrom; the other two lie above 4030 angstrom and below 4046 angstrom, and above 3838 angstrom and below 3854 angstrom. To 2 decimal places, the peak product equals 5.01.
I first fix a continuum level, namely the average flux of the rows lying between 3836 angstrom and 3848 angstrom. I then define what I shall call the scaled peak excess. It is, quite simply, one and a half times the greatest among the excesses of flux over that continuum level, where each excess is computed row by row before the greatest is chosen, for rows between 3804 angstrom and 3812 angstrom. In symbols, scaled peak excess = 0.0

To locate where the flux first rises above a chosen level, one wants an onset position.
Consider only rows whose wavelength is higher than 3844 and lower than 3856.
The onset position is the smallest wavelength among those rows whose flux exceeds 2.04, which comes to 3845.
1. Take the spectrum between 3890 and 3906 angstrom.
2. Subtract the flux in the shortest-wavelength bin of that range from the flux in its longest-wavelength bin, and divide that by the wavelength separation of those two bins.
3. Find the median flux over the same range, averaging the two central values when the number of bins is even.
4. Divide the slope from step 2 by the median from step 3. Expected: -0.010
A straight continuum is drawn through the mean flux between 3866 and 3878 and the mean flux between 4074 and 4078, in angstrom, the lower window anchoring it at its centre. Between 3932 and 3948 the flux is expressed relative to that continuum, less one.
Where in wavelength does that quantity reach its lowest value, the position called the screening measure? 3933 angstrom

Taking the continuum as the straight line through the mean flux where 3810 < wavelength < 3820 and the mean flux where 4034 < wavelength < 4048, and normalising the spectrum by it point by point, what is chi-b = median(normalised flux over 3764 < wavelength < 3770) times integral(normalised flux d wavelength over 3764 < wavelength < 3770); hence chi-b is 7.1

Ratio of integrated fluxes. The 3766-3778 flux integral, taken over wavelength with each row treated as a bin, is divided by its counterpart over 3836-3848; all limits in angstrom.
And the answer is 1.12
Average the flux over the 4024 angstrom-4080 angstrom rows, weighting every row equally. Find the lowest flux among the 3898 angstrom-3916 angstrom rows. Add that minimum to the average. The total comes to 3.59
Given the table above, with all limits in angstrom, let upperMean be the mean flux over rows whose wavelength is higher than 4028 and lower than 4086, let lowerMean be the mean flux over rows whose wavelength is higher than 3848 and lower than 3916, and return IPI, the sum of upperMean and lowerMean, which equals 3.92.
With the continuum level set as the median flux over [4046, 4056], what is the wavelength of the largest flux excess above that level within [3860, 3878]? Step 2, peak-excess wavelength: 3869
